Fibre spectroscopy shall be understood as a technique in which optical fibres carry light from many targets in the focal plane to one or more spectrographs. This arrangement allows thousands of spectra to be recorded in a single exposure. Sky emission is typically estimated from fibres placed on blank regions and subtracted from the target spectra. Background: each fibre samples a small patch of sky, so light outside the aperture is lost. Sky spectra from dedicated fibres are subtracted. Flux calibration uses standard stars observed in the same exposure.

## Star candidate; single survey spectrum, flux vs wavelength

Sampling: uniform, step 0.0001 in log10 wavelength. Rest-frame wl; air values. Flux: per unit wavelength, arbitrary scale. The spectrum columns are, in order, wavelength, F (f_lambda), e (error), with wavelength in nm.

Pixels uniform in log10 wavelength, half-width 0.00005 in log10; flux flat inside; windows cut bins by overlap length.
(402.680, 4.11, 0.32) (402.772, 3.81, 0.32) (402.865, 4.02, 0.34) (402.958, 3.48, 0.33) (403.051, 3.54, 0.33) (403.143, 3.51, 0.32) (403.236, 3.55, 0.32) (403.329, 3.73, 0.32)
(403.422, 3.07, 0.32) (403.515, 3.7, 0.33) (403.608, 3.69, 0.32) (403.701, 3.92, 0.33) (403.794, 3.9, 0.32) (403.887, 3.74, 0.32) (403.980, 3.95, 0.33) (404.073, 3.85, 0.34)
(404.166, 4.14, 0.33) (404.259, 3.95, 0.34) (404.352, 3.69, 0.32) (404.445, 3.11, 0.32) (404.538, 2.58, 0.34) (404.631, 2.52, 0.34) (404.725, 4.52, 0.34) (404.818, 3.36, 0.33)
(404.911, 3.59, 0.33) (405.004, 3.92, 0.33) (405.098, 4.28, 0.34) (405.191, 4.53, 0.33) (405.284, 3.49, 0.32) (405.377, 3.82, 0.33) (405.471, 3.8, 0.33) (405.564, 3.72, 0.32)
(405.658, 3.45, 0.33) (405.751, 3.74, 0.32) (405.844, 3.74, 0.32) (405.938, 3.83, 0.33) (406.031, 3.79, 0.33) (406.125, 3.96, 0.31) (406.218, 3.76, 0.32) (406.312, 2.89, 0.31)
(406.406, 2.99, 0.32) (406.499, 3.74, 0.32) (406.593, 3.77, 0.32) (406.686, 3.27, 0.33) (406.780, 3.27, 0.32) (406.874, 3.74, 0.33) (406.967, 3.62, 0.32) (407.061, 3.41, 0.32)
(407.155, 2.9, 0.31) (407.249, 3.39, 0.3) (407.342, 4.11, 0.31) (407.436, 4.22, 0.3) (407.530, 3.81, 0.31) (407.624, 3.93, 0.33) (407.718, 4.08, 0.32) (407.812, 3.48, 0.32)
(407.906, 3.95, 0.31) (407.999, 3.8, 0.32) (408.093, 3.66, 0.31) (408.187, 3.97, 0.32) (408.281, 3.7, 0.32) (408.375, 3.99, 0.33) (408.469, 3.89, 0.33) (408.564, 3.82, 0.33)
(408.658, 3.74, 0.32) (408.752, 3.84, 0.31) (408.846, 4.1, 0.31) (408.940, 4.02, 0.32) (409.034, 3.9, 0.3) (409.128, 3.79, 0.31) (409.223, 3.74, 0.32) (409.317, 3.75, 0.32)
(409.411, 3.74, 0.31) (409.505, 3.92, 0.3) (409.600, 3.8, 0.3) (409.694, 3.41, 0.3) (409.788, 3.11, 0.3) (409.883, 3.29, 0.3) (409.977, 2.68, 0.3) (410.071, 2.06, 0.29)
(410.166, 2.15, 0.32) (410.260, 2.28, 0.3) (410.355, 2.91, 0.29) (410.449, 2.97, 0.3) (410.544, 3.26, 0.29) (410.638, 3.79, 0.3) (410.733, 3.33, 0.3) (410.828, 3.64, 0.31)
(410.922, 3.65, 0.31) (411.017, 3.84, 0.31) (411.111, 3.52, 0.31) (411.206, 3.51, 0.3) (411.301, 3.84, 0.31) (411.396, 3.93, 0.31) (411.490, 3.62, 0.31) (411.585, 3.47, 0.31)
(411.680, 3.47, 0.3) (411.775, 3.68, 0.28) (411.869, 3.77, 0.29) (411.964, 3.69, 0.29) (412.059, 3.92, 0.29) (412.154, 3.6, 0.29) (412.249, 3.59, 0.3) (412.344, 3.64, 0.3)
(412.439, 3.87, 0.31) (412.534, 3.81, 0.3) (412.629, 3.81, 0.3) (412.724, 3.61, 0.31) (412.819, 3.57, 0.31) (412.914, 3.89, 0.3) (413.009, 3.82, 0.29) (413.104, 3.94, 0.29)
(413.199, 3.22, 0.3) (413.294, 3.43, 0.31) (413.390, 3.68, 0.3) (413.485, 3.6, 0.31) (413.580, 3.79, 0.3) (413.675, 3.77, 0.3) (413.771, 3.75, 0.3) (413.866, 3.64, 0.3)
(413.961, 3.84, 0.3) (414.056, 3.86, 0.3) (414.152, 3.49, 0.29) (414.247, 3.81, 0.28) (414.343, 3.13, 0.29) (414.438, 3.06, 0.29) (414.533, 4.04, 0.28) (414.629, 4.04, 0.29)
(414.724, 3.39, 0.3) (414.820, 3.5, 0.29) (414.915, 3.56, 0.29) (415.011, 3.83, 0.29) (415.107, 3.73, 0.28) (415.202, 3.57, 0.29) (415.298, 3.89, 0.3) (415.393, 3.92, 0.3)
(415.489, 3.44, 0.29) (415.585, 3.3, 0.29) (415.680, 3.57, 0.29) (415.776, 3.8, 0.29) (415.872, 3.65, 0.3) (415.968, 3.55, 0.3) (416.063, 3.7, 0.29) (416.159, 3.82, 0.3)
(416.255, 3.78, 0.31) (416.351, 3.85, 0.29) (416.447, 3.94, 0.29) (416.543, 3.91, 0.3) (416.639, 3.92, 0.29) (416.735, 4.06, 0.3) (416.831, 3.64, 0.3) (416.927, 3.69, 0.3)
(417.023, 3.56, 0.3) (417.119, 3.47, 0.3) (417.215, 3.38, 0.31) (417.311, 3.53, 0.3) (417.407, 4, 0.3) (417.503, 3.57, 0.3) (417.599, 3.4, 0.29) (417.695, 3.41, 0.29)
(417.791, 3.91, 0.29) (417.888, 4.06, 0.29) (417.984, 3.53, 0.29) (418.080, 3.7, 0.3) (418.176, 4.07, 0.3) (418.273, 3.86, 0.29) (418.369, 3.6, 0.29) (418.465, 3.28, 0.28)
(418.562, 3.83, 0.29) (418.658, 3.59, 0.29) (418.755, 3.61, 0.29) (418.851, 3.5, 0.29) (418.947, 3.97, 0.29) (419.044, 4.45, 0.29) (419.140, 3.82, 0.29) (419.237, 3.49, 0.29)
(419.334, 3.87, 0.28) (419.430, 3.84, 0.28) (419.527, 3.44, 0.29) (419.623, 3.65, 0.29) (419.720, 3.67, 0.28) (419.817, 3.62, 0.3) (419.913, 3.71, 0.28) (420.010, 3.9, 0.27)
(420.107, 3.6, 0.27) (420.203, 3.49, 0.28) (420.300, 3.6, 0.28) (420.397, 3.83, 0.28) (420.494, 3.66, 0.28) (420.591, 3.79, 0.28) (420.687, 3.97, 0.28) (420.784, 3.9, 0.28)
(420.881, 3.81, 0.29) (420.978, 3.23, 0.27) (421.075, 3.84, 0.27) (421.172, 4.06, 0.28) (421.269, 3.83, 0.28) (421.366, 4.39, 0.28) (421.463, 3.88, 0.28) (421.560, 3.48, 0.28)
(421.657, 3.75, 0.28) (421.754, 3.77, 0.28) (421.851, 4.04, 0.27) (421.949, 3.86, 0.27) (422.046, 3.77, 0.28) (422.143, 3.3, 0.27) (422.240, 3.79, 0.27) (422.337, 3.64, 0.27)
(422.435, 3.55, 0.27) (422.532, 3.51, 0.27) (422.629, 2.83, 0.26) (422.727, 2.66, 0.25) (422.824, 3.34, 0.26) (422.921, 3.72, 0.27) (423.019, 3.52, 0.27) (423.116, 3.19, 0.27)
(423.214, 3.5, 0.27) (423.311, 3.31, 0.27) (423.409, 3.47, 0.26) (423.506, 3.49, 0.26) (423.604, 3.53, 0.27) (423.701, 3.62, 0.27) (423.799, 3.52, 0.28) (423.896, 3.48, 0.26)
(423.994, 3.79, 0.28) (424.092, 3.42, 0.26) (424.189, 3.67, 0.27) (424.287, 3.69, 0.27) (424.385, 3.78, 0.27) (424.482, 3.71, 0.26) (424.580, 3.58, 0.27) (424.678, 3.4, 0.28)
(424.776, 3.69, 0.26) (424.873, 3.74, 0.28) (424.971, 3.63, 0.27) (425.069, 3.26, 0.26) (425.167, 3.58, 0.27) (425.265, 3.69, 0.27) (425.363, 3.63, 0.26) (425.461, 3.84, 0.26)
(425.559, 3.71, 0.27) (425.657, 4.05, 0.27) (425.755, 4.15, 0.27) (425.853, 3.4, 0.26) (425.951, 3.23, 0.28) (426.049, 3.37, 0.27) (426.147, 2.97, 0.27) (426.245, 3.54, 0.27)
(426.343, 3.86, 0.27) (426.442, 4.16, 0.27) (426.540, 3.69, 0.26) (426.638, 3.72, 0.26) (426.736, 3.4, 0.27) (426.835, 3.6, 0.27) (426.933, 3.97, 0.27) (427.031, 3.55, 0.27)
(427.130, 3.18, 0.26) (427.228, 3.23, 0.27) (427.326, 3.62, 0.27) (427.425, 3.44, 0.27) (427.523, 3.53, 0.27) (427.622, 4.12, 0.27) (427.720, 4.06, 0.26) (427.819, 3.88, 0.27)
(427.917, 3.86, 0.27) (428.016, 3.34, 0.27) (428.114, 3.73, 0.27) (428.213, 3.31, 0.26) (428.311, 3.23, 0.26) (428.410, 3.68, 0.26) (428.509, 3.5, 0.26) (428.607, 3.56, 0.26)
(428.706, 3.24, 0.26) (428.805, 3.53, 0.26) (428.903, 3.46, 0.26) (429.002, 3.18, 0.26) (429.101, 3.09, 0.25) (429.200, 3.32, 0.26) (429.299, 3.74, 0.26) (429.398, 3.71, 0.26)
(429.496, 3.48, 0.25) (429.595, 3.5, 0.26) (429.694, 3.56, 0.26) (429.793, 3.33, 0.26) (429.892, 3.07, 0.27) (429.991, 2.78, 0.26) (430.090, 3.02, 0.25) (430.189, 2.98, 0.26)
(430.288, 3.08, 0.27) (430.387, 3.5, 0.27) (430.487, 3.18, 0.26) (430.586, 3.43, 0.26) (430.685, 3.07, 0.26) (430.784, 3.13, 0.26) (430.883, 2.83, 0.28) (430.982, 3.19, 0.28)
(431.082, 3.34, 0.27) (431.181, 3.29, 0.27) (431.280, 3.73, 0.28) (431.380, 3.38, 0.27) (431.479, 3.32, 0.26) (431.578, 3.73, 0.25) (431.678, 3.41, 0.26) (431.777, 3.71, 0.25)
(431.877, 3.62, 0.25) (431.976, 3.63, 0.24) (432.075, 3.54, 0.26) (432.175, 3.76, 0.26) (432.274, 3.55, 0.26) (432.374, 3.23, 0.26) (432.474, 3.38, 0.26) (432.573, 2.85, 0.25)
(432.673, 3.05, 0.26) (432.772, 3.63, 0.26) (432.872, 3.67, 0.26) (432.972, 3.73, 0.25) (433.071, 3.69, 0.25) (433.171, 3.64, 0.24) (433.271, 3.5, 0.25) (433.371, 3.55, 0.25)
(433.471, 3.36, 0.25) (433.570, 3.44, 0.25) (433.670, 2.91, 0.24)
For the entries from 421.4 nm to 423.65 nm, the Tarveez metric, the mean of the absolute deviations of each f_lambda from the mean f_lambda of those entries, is 0.227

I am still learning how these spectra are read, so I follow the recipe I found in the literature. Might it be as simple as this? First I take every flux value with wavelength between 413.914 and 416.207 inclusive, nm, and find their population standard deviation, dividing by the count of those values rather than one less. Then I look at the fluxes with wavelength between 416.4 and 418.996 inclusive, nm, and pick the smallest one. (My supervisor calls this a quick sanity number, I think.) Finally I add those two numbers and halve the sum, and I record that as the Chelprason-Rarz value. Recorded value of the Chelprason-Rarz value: 1.77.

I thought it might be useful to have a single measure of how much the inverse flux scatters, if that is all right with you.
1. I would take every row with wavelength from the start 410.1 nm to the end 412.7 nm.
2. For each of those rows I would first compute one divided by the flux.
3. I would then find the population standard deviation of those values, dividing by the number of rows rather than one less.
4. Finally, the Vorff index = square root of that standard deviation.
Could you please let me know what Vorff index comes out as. 0.22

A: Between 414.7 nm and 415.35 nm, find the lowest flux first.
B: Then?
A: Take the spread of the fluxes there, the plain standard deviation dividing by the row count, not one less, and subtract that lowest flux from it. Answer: -3.22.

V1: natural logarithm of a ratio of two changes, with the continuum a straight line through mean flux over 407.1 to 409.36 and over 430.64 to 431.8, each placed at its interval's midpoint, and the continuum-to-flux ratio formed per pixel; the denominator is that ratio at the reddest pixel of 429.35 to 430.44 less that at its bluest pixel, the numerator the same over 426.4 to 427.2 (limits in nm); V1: 1.6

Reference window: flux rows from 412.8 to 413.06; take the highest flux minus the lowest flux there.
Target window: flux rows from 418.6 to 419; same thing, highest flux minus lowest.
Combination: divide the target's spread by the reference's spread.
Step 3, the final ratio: 1.47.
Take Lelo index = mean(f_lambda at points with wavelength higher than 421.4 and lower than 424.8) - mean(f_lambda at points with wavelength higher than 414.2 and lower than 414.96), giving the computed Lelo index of -0.02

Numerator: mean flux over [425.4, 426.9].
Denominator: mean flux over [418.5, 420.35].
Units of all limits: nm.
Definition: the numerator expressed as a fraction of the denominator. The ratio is 0.98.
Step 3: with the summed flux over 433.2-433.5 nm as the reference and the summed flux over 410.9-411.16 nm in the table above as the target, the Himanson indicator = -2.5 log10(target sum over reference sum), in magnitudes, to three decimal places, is -0.061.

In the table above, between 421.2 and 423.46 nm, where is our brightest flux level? 421.366 nm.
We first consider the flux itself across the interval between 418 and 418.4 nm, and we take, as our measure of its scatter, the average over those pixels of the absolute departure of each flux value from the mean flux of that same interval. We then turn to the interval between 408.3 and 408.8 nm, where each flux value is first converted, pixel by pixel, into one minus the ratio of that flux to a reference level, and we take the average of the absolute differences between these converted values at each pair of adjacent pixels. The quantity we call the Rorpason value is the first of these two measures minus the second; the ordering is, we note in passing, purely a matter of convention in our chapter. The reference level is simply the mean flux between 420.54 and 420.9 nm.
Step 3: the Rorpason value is 0.13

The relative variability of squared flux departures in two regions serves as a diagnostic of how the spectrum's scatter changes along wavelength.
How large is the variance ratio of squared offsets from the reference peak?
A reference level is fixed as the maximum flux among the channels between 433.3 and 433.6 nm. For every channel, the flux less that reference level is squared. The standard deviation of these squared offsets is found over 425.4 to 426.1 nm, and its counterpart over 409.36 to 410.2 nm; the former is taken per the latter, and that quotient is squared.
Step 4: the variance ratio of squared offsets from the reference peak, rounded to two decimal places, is 0.02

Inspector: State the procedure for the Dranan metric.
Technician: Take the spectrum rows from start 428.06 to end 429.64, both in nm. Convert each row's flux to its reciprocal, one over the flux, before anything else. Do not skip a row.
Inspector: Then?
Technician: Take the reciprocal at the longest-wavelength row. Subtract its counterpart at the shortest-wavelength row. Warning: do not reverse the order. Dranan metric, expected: 0.02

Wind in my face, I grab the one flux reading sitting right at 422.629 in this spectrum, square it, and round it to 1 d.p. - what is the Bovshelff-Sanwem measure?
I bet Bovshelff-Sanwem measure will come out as 8.0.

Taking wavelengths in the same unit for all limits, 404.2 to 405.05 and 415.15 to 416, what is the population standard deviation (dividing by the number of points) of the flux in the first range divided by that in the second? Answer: 3.18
